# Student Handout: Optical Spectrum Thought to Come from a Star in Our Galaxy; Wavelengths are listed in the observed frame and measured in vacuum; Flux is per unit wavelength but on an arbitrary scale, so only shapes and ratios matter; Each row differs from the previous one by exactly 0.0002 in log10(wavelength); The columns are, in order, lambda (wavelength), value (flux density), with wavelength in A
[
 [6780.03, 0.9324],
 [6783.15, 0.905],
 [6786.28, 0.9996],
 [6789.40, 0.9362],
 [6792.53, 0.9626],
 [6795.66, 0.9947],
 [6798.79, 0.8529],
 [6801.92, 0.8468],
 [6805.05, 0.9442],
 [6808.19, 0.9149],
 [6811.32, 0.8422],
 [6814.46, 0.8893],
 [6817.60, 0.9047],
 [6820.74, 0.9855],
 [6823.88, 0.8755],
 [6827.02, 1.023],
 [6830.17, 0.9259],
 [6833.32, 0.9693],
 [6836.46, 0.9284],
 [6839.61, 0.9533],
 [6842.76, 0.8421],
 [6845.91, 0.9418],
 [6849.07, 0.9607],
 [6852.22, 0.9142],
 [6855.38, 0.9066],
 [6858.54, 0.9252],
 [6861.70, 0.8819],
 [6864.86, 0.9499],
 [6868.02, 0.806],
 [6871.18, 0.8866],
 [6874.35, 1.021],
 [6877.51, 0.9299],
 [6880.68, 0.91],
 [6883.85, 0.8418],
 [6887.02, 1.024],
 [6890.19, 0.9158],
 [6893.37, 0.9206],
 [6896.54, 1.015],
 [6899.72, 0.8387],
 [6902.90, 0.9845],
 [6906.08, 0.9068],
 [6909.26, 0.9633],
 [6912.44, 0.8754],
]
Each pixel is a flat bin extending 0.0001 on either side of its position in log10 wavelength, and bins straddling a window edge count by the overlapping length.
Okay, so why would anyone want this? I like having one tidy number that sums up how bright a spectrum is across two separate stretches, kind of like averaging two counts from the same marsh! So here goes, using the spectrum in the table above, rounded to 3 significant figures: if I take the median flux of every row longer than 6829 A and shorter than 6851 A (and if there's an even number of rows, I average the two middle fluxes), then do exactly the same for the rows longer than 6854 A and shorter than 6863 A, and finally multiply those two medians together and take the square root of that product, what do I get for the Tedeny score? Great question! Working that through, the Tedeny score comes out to 0.924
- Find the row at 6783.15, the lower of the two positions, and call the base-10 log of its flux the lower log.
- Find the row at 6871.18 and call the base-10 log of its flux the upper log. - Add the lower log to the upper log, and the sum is -0.10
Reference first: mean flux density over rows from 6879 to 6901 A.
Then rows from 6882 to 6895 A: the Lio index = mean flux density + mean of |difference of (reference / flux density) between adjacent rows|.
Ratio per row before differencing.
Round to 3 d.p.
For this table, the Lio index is 1.028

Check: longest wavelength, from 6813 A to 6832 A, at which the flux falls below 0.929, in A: 6830.17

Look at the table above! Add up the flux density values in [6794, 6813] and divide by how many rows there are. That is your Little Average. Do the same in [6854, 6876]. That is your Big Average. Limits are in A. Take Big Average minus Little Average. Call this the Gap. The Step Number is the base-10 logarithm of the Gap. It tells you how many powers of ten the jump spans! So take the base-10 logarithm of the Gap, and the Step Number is -1.9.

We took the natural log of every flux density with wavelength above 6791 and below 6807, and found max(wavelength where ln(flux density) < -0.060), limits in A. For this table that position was 6801.92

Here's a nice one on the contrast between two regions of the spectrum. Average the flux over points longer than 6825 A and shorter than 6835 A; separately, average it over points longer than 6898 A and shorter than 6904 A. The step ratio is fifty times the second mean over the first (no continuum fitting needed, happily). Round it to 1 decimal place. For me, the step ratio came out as 46.9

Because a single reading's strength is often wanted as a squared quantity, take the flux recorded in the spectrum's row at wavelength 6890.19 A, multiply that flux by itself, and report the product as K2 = 0.84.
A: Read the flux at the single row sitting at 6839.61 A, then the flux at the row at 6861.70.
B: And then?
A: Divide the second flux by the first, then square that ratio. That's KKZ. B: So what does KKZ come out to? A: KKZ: 0.86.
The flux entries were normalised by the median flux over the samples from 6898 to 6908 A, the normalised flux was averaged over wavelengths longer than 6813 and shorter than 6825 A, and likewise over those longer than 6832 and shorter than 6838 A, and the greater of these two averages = 1.05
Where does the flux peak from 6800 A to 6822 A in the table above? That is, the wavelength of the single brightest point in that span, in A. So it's 6820.74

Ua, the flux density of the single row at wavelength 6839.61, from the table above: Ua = 0.9533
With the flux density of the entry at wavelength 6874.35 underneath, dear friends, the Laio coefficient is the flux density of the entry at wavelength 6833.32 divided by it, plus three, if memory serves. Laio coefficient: 3.95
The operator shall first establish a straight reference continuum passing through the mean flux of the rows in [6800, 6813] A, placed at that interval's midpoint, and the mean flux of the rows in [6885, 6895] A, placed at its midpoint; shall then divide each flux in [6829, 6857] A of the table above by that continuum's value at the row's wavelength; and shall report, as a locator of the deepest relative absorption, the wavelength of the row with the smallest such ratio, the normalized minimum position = 6842.76 A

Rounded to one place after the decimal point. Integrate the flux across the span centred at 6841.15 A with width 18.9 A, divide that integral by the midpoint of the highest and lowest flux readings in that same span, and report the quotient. 19.5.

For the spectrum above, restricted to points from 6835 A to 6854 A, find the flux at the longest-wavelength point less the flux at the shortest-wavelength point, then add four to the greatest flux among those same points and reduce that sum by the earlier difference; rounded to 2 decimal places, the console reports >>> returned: 4.97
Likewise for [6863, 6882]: 5.06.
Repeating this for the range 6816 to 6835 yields 4.96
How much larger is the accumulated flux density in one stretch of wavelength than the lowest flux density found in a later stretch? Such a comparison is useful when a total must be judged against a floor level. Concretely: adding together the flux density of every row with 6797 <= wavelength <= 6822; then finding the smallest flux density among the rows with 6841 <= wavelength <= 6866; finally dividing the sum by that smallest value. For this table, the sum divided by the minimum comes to 8.53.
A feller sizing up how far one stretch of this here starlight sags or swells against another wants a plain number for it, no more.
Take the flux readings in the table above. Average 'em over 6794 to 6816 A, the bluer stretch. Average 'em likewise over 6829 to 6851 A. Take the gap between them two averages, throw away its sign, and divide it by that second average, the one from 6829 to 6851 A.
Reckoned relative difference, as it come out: 0.036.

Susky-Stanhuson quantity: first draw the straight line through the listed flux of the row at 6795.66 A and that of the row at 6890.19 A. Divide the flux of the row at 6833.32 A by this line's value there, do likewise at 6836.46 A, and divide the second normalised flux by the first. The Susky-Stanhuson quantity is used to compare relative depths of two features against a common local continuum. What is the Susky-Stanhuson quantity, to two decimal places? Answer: 0.96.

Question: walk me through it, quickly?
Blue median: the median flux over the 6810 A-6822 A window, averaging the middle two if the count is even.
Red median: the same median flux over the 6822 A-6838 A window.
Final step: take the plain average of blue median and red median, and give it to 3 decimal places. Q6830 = 0.913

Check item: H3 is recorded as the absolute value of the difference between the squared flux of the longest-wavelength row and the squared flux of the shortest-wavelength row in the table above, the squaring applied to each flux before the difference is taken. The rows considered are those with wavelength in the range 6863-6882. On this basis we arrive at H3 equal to 0.074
